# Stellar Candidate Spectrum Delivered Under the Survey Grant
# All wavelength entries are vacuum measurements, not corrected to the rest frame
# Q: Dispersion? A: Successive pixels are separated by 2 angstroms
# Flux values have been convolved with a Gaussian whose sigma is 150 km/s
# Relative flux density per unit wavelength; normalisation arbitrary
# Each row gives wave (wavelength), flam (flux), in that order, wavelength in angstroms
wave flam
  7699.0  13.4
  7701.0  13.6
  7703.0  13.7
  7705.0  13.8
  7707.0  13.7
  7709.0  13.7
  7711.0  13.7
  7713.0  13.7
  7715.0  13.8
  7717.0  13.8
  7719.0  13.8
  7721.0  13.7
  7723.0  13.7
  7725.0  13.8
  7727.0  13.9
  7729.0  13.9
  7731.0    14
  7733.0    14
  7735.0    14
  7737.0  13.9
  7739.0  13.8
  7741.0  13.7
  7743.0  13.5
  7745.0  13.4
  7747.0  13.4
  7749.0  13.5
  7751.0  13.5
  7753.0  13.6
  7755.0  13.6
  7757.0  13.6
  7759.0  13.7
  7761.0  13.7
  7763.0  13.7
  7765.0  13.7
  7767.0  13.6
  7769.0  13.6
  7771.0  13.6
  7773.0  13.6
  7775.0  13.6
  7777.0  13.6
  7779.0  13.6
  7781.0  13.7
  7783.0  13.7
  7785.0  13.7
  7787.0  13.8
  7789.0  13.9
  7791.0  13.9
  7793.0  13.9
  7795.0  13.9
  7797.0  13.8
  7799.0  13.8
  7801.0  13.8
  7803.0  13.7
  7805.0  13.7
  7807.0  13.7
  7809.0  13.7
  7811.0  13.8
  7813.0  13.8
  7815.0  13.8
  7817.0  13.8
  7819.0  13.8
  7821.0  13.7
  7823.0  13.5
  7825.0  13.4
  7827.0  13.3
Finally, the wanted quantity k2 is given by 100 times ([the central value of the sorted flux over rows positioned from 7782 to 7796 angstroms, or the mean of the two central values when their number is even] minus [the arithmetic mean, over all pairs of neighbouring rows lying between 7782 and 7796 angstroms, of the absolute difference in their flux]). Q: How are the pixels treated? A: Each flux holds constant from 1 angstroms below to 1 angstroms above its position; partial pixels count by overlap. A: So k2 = 1387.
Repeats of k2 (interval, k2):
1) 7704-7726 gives 1366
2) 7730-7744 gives 1382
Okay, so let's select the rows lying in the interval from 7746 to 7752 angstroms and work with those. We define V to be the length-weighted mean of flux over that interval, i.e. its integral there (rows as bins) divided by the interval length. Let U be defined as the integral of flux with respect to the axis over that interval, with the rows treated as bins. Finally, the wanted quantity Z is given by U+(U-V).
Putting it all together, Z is 148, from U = 81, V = 13.5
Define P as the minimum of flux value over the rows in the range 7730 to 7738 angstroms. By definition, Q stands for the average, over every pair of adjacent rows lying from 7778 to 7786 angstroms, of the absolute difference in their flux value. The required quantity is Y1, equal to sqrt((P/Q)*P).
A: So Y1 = 76.1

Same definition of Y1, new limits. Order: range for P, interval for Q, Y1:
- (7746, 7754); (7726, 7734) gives 73.4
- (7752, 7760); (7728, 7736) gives 74.5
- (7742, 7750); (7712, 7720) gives 73.4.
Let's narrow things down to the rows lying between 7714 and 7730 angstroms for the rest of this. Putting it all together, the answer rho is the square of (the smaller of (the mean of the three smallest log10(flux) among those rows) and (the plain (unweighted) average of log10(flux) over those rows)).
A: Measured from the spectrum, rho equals 1.295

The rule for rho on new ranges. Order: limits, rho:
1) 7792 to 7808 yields 1.292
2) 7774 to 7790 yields 1.285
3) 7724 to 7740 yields 1.302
